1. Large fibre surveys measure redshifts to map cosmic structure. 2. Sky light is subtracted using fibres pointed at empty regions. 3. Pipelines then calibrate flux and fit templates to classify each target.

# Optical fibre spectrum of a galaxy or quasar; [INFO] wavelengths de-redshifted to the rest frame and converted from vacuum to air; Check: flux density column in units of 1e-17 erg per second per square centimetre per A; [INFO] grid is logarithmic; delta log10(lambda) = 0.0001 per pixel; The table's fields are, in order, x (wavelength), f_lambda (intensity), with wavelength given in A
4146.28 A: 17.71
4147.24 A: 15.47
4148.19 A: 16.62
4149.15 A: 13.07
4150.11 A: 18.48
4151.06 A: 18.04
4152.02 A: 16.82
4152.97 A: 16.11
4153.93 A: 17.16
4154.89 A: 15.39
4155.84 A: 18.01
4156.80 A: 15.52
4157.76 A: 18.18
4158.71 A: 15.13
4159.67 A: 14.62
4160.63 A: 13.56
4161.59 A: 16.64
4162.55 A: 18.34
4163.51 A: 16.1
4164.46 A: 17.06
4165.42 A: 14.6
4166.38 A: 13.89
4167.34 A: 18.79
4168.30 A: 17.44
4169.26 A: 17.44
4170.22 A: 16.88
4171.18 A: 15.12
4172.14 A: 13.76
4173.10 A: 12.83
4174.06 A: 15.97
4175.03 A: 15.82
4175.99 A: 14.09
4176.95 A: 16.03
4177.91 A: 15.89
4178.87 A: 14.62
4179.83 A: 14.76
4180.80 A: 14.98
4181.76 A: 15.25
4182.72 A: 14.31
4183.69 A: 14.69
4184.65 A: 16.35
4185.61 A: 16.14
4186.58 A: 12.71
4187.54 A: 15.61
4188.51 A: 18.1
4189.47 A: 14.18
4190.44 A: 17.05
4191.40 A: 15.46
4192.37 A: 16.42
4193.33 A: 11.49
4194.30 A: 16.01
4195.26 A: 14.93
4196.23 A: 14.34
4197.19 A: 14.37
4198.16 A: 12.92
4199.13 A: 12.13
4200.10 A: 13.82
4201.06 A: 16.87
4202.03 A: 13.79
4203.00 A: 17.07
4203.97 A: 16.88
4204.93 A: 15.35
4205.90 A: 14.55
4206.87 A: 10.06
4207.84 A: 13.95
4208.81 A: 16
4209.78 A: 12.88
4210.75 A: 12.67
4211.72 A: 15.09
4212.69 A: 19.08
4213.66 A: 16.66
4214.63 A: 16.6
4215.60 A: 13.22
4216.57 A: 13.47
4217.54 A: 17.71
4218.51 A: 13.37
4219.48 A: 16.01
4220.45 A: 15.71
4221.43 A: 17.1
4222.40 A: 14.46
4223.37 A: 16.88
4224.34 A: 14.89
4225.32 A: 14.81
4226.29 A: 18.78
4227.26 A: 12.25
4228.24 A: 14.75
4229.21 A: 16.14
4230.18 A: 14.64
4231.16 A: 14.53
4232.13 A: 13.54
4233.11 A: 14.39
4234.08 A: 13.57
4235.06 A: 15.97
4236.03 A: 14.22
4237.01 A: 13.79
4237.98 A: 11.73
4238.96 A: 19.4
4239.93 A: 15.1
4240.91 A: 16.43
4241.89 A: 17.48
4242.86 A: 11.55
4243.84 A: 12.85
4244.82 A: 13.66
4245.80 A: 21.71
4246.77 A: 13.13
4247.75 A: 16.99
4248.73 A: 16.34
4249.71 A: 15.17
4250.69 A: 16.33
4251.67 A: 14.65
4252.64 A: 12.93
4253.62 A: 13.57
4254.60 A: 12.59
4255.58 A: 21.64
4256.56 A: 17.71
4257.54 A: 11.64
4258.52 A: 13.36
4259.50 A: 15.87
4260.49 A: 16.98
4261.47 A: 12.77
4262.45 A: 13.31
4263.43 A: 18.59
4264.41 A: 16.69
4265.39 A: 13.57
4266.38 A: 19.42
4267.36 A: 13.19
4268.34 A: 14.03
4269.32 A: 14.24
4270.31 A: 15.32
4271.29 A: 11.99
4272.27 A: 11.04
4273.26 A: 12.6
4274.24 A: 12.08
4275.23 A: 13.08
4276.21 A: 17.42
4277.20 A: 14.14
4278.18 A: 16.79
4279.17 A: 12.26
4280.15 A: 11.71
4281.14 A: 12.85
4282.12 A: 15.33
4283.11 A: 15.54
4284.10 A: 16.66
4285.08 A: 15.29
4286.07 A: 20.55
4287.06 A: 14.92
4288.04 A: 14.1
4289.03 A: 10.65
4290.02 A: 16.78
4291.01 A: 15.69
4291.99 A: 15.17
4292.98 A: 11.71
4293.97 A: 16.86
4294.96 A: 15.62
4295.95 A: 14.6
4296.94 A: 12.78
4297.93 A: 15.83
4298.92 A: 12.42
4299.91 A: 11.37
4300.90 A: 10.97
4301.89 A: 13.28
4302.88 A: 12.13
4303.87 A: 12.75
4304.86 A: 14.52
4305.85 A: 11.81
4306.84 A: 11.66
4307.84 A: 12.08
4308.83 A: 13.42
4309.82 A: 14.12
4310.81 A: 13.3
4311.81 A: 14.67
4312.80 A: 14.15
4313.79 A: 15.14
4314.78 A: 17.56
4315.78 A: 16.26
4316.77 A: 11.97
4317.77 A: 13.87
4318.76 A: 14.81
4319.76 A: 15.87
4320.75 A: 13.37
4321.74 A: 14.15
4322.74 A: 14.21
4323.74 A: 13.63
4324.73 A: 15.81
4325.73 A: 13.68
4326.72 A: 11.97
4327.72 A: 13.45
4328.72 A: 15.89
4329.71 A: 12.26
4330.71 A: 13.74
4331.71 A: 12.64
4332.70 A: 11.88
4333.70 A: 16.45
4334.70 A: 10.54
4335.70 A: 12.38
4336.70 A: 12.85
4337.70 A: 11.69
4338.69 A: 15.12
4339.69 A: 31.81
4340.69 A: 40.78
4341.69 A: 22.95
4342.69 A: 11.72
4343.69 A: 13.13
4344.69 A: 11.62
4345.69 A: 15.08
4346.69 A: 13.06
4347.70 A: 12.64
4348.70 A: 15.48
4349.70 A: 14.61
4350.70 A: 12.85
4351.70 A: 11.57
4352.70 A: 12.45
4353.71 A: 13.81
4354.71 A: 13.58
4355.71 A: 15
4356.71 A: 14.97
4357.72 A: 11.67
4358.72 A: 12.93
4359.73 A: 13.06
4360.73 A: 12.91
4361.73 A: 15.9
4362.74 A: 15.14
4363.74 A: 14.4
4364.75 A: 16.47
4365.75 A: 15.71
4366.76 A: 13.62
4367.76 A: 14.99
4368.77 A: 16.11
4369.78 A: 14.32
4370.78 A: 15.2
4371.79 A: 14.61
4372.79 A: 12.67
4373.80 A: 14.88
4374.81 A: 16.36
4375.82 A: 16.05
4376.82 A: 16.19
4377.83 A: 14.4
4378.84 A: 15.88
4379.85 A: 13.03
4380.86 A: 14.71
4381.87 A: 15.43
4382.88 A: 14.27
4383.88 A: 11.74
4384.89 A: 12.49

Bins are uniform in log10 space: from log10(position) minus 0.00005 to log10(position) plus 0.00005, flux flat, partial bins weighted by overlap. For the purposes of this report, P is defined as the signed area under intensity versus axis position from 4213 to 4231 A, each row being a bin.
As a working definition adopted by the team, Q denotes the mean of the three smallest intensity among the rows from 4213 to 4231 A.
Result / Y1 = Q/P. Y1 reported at 0.047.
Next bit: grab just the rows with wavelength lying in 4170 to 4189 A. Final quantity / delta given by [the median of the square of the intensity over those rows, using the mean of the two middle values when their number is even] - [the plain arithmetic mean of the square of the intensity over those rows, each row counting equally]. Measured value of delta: -2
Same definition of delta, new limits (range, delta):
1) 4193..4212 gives -1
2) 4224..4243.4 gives -10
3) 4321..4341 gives -113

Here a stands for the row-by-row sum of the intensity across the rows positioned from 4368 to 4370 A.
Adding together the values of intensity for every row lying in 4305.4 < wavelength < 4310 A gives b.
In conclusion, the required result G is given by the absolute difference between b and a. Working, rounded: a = 30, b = 63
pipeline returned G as 33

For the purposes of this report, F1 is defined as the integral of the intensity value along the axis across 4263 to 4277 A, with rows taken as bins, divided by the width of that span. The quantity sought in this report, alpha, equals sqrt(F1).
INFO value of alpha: 3.81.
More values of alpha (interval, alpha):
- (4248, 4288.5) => 3.85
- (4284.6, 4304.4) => 3.76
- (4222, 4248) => 3.88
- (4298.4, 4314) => 3.60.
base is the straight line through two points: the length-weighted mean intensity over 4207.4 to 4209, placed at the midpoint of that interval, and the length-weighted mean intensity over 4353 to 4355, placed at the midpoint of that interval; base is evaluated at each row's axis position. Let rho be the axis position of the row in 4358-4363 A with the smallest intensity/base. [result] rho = 4360.73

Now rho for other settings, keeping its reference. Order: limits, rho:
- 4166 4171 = 4166.38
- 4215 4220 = 4215.60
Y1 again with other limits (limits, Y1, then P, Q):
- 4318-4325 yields 0.135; 101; 13.7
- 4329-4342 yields 0.051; 224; 11.4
